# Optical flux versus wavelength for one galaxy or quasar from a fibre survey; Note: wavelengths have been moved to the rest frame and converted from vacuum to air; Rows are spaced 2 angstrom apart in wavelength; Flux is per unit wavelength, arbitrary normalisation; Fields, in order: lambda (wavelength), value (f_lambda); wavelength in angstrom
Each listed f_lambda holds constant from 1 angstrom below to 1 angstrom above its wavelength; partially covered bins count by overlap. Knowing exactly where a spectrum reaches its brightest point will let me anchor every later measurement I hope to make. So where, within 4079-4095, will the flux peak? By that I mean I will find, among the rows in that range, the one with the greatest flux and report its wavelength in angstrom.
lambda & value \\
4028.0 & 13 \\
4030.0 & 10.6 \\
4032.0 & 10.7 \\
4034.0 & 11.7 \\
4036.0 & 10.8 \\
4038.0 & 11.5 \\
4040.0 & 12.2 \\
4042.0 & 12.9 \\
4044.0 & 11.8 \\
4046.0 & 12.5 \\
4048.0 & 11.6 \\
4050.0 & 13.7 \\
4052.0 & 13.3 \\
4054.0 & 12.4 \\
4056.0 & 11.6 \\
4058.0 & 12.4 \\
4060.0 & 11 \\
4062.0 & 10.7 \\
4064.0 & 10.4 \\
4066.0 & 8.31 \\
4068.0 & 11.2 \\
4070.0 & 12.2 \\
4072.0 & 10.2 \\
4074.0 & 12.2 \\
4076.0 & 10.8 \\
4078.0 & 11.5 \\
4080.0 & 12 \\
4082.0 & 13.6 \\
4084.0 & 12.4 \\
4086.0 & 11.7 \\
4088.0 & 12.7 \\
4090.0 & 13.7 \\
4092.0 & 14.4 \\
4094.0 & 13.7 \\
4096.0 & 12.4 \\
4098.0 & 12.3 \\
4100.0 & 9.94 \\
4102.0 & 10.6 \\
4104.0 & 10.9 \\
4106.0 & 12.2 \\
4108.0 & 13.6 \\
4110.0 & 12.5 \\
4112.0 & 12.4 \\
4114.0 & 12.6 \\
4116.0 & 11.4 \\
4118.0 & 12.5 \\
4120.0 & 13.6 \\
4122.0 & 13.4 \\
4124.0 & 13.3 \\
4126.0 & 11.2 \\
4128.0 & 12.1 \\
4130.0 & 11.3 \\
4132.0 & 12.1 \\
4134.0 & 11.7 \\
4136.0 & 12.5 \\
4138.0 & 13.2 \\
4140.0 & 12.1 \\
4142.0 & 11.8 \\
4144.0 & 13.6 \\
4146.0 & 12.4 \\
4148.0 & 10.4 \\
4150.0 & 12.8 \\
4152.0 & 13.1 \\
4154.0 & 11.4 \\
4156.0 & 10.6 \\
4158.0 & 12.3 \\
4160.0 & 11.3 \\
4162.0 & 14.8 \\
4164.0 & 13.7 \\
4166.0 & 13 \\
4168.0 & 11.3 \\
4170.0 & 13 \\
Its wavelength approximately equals 4092.0 angstrom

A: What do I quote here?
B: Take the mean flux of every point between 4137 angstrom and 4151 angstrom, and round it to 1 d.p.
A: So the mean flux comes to 12.3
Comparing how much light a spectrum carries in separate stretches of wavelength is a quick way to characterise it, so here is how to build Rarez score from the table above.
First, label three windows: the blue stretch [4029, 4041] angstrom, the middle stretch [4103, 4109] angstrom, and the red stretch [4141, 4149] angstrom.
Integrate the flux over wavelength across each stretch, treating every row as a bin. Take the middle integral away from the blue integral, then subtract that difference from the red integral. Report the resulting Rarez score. 35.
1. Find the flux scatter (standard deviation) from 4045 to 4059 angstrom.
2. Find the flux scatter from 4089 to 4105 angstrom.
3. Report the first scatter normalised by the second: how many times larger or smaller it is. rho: 0.5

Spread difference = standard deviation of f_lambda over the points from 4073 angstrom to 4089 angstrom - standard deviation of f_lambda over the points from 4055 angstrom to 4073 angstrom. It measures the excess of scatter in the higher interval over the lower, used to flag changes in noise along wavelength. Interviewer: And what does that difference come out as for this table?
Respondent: -0.4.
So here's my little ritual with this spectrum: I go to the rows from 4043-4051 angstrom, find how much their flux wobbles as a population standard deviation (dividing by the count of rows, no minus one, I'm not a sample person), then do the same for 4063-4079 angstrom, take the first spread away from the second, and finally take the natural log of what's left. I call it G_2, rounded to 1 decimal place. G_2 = -1.0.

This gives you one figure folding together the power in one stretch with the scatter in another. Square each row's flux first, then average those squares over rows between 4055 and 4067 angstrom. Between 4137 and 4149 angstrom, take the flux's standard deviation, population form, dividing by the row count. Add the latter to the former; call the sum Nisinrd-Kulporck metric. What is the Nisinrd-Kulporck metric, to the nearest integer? 118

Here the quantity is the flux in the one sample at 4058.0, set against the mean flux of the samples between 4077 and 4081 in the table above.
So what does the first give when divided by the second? 1.06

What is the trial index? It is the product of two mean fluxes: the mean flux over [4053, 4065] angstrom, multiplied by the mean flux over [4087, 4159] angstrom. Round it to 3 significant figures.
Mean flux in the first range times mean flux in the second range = 140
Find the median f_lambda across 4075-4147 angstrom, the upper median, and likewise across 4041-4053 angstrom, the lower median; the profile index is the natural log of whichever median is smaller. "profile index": 2.52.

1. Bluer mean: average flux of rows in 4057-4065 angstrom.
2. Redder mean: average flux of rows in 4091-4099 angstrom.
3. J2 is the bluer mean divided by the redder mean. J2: 0.84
